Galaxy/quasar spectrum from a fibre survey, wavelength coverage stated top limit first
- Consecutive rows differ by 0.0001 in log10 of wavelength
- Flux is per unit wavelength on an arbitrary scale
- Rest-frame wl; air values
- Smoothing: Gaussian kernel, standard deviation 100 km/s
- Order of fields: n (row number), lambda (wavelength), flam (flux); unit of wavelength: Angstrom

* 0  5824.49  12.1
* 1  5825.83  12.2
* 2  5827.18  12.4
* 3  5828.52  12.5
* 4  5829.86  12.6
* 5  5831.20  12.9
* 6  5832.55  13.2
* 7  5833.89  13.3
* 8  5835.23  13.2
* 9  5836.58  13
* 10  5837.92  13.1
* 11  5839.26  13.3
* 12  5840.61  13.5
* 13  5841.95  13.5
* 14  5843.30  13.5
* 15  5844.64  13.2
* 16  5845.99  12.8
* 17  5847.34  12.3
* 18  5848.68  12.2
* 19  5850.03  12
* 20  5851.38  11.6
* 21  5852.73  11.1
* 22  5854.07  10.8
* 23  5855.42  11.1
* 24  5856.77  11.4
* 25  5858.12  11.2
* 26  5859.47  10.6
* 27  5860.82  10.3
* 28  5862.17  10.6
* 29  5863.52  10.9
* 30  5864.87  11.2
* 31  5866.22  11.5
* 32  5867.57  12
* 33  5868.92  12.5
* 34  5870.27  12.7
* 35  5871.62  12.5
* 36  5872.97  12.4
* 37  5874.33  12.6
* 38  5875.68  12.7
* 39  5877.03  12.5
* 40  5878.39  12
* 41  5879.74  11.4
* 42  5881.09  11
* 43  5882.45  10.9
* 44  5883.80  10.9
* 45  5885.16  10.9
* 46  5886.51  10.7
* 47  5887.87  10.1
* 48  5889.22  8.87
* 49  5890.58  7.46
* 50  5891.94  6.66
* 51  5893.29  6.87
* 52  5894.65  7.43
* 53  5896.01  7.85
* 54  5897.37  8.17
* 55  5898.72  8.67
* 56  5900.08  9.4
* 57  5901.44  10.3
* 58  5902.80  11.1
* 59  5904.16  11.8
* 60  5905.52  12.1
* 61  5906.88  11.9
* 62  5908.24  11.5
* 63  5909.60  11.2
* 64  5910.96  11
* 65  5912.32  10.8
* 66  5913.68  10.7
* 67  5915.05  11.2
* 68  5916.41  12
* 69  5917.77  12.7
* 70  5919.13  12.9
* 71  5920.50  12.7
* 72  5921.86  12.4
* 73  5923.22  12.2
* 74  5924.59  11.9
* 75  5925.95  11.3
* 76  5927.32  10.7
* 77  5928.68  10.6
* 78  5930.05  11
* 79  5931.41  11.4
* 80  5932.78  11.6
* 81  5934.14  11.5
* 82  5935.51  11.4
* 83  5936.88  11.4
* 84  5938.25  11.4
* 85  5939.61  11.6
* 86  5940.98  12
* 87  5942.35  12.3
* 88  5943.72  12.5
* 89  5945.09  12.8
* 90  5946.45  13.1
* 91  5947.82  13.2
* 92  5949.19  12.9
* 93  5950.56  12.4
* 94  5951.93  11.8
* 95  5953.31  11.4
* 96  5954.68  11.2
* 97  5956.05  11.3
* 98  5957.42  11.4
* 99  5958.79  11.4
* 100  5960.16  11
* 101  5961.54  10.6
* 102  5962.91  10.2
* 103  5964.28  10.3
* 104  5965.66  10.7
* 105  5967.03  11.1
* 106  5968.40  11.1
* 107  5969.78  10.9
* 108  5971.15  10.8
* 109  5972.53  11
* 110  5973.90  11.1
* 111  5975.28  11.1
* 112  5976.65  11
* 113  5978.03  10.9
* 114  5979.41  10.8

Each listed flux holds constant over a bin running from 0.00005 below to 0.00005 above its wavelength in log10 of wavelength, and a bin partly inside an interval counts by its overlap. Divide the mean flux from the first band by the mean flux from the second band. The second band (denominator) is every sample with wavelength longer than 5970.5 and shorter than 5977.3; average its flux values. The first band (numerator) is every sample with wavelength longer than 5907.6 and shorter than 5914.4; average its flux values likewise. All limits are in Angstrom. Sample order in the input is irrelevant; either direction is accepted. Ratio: 1.00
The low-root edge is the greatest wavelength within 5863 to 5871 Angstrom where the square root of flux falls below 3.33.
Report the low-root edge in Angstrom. 5863.52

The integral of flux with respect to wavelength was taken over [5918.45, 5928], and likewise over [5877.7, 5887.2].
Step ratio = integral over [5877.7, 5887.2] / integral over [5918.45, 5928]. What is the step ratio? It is 0.92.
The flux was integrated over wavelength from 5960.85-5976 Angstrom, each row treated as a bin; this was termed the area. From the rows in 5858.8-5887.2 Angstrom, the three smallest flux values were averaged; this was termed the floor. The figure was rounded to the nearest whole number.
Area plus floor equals 174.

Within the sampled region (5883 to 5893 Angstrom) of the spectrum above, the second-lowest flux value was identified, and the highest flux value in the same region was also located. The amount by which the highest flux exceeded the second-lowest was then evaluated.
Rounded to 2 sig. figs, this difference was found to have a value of 3.4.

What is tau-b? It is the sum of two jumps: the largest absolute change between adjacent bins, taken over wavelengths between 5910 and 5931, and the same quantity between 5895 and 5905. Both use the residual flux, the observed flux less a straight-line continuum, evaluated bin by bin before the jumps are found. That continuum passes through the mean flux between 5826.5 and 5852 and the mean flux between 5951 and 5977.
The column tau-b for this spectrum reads 1.7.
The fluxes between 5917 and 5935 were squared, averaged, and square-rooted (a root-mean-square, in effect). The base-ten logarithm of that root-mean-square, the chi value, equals 1.07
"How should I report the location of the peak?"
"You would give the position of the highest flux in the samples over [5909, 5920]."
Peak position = 5919.13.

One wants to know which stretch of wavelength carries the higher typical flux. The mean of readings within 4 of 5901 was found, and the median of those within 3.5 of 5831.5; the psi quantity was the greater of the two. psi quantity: 12.9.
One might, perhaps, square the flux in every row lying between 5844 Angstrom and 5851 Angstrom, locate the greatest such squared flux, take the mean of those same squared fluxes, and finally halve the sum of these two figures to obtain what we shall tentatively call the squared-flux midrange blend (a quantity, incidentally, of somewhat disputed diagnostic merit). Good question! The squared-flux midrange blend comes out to 165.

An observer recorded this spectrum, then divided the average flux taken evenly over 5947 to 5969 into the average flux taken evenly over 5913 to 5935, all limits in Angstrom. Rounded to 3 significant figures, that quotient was 1.03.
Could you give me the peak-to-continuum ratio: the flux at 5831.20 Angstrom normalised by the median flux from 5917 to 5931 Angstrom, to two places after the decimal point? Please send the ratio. 1.07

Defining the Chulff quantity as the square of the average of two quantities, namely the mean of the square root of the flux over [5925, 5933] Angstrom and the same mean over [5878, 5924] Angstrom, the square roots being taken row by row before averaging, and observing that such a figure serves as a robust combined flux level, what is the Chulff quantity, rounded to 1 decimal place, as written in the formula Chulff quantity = 10.8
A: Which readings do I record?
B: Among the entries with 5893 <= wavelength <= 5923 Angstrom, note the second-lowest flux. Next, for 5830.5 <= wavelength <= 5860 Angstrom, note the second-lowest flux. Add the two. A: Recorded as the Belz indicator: 18.2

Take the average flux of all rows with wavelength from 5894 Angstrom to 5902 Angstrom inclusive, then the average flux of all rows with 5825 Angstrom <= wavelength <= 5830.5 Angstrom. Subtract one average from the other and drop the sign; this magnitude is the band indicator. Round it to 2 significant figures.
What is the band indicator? 3.8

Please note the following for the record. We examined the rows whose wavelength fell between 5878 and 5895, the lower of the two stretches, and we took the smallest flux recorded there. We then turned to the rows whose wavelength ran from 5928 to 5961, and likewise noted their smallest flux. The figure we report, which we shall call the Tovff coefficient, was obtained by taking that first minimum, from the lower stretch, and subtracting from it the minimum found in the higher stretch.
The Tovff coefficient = -4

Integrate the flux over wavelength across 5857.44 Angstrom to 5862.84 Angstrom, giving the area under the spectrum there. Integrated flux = 58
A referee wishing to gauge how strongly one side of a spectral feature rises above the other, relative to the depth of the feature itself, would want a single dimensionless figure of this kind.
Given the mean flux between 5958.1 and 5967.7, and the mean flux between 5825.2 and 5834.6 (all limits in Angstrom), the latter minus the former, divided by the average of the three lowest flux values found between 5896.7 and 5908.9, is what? 0.23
